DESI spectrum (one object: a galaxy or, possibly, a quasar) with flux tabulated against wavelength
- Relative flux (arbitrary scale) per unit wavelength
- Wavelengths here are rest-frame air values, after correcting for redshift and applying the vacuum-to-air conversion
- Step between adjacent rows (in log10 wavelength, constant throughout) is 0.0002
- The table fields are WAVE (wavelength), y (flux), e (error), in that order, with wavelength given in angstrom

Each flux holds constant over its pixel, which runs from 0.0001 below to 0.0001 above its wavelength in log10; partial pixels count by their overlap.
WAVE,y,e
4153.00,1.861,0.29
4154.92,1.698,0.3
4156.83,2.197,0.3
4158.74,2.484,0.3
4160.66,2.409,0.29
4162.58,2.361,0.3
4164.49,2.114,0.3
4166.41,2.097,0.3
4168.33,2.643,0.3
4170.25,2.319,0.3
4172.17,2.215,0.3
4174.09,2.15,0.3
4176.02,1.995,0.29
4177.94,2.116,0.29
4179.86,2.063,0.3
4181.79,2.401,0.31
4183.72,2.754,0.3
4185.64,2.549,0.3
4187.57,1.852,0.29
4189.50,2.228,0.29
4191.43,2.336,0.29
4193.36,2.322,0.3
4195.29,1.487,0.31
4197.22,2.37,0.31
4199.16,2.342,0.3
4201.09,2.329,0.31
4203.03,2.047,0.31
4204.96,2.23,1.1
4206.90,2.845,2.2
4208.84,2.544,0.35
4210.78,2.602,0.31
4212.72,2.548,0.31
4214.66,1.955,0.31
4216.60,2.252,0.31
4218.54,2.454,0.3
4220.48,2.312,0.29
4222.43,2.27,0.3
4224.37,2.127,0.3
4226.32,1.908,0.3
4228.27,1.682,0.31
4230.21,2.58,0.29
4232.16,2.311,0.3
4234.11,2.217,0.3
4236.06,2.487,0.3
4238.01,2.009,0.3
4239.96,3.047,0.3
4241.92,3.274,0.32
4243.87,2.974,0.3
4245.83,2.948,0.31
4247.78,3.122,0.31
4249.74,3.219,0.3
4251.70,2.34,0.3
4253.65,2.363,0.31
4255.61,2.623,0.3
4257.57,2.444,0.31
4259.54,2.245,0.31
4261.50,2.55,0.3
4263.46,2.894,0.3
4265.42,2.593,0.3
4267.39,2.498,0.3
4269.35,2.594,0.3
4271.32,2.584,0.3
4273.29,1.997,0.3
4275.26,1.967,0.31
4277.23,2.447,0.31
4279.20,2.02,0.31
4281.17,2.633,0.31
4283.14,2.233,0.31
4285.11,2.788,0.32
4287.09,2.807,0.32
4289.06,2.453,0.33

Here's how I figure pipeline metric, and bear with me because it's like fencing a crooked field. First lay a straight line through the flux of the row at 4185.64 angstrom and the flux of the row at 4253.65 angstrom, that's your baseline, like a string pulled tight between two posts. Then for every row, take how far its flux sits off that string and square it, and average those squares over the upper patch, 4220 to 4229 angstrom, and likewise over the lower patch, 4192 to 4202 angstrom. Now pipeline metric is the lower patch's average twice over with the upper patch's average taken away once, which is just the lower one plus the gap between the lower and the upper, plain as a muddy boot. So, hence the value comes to 0.3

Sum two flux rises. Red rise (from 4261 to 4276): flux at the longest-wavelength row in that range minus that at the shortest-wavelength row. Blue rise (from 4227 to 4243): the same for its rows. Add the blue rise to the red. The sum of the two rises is 1.01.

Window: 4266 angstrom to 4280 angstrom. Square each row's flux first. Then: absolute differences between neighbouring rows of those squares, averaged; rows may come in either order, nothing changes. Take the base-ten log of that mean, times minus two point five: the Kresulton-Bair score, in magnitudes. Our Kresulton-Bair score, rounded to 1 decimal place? -0.2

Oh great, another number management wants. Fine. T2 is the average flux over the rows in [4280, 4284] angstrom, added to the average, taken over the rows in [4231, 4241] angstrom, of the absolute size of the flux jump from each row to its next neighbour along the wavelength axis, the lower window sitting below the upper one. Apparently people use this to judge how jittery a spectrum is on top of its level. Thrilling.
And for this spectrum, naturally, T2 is 2.9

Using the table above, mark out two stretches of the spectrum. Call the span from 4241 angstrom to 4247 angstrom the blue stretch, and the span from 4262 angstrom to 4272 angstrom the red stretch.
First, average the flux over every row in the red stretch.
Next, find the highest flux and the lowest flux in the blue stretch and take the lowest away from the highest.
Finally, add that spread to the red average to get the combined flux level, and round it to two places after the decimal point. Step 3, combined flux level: 2.96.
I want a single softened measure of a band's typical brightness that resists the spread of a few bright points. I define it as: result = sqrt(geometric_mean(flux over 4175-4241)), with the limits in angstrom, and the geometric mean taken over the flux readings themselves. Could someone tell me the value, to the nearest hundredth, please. 1.50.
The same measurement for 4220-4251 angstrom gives 1.58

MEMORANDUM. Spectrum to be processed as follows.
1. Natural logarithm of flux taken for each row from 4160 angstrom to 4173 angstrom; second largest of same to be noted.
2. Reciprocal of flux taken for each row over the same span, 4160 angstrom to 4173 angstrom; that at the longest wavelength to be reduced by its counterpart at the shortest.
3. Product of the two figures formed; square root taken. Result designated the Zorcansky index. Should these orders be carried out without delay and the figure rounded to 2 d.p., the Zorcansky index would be 0.18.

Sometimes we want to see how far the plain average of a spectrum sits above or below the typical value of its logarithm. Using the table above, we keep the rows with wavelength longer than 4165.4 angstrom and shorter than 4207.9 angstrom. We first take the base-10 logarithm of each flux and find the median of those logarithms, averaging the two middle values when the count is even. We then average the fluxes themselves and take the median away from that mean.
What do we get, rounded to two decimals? 1.90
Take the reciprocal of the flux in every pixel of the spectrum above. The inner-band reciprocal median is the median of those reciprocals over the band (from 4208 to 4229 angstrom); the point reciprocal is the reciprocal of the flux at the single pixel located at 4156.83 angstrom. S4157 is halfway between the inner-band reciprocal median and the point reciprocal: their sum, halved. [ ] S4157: 0.448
